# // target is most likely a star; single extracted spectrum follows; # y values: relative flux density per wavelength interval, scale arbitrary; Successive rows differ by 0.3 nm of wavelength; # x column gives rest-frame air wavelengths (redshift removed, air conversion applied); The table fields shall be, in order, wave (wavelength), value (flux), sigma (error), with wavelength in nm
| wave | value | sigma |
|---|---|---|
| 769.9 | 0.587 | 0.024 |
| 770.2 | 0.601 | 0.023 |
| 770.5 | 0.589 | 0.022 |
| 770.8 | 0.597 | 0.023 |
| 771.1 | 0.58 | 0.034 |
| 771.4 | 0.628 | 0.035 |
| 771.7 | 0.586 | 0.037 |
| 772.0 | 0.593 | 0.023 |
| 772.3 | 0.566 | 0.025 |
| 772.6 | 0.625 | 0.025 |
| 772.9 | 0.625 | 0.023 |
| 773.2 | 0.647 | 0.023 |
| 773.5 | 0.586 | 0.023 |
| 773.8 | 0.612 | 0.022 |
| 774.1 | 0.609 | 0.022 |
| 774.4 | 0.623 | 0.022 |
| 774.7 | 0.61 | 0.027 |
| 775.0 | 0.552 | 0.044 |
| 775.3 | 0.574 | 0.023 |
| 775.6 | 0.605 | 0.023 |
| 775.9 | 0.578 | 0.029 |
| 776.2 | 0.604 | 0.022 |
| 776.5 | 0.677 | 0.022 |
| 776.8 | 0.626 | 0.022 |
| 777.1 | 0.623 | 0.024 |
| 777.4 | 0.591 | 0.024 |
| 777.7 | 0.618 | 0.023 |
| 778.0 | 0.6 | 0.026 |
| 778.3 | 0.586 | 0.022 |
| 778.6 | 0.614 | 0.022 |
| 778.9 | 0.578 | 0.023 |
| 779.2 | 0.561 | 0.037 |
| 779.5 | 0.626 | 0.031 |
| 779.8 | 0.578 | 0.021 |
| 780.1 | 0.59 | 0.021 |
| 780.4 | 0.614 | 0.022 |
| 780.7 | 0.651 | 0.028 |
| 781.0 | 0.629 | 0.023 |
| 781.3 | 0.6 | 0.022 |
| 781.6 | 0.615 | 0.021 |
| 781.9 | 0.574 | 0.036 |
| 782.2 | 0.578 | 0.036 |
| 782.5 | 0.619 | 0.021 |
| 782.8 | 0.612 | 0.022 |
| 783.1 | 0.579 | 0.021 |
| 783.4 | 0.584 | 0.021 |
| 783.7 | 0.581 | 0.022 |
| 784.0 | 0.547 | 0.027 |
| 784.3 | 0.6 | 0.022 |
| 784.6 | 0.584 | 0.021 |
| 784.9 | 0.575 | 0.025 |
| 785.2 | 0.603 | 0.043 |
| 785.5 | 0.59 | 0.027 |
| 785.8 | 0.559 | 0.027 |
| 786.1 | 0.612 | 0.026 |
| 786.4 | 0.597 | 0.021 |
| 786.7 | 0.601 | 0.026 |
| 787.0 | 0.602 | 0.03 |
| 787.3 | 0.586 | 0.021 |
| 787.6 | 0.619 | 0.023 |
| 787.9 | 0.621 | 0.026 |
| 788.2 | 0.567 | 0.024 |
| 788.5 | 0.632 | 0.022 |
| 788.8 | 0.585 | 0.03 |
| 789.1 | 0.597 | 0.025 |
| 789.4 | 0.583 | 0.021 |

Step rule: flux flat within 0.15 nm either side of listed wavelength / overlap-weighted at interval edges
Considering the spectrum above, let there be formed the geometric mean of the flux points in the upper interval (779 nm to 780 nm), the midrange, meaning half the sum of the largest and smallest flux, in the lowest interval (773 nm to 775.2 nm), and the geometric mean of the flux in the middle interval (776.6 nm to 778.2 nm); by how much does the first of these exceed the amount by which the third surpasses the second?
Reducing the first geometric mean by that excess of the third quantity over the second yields 0.576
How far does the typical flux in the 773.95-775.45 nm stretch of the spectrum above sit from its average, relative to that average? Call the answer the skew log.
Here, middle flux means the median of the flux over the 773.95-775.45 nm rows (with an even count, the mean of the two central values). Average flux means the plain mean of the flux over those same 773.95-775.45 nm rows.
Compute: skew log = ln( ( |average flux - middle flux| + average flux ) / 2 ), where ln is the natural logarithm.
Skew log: -1.19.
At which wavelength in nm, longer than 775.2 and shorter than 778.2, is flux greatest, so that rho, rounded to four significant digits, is 776.5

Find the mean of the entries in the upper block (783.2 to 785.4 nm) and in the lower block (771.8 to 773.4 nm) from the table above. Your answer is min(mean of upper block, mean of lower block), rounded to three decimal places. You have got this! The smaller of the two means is 0.582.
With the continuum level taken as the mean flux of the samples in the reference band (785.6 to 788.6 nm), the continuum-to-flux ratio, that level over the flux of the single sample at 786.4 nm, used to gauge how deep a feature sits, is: 1.00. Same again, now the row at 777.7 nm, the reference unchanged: 0.97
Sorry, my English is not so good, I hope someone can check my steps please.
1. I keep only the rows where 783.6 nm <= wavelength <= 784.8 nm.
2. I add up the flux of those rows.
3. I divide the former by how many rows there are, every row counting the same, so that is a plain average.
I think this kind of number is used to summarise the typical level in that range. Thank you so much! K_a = 0.578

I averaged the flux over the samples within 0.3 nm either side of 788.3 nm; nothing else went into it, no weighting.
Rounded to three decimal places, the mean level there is 0.599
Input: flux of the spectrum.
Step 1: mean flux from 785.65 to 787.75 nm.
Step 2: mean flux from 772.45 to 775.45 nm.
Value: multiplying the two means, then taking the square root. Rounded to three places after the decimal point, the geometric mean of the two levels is 0.601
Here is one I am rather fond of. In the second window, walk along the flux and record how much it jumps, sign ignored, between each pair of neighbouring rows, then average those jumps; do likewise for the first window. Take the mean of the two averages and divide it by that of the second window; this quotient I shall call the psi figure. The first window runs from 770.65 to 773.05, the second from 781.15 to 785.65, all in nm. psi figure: 1.16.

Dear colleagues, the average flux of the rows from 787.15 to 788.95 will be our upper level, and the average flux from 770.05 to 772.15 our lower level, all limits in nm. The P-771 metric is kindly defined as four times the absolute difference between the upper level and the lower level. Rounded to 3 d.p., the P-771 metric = 0.022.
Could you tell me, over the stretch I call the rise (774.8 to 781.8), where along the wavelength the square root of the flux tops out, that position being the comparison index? 776.5 nm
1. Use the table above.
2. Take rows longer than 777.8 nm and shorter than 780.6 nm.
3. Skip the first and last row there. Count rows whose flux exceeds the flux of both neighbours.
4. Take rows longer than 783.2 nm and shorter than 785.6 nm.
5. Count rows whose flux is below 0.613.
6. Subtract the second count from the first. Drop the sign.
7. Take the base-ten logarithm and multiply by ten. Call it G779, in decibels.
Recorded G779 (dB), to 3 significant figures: 7.78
